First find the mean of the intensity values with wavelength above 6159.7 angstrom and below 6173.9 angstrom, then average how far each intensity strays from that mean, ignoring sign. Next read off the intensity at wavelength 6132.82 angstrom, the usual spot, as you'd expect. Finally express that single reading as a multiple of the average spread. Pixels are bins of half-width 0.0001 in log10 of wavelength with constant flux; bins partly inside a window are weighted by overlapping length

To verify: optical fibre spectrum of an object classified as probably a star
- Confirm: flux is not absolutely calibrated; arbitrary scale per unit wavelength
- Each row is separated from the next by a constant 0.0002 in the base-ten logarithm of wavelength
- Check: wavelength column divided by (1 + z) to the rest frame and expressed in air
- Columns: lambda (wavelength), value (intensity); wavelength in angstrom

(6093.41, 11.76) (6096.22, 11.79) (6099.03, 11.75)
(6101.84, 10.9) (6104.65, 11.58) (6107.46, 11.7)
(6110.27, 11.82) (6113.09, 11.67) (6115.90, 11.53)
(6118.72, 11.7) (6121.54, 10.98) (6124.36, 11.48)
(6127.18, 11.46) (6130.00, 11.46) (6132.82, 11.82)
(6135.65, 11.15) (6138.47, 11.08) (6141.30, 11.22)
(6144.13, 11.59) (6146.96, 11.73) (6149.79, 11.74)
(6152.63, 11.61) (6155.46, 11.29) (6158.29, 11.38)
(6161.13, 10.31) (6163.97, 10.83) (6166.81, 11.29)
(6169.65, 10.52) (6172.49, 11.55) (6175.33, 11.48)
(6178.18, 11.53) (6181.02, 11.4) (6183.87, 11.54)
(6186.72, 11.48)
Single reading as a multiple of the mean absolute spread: 28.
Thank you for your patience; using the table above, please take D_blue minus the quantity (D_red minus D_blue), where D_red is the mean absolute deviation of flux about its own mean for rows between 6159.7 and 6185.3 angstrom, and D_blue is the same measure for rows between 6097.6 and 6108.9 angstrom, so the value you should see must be 0.18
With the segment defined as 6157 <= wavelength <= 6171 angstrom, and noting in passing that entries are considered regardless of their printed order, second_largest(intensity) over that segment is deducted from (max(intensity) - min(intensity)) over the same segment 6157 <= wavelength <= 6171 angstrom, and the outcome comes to -10.22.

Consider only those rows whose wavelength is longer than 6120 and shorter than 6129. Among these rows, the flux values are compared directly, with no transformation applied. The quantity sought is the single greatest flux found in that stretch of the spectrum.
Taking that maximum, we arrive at 11.48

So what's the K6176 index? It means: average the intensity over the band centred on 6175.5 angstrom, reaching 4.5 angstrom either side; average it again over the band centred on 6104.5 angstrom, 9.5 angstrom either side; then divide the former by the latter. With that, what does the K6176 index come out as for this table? 0.99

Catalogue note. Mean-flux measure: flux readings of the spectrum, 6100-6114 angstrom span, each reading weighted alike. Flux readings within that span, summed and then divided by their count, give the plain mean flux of 11.5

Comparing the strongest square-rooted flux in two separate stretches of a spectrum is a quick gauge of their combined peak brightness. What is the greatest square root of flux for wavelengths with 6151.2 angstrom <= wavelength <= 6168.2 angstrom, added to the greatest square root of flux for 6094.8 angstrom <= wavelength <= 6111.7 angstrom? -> 6.85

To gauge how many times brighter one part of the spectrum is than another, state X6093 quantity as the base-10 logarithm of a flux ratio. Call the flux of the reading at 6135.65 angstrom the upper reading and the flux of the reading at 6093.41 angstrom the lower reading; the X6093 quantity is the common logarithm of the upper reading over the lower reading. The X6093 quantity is -0.023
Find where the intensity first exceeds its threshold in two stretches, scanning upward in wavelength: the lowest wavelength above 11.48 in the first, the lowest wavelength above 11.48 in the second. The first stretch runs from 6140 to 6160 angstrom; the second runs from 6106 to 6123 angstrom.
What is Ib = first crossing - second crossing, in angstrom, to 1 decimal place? 36.7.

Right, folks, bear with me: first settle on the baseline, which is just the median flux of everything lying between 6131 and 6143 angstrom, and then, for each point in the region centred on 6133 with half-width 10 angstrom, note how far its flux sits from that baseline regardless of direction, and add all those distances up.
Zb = 1.7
